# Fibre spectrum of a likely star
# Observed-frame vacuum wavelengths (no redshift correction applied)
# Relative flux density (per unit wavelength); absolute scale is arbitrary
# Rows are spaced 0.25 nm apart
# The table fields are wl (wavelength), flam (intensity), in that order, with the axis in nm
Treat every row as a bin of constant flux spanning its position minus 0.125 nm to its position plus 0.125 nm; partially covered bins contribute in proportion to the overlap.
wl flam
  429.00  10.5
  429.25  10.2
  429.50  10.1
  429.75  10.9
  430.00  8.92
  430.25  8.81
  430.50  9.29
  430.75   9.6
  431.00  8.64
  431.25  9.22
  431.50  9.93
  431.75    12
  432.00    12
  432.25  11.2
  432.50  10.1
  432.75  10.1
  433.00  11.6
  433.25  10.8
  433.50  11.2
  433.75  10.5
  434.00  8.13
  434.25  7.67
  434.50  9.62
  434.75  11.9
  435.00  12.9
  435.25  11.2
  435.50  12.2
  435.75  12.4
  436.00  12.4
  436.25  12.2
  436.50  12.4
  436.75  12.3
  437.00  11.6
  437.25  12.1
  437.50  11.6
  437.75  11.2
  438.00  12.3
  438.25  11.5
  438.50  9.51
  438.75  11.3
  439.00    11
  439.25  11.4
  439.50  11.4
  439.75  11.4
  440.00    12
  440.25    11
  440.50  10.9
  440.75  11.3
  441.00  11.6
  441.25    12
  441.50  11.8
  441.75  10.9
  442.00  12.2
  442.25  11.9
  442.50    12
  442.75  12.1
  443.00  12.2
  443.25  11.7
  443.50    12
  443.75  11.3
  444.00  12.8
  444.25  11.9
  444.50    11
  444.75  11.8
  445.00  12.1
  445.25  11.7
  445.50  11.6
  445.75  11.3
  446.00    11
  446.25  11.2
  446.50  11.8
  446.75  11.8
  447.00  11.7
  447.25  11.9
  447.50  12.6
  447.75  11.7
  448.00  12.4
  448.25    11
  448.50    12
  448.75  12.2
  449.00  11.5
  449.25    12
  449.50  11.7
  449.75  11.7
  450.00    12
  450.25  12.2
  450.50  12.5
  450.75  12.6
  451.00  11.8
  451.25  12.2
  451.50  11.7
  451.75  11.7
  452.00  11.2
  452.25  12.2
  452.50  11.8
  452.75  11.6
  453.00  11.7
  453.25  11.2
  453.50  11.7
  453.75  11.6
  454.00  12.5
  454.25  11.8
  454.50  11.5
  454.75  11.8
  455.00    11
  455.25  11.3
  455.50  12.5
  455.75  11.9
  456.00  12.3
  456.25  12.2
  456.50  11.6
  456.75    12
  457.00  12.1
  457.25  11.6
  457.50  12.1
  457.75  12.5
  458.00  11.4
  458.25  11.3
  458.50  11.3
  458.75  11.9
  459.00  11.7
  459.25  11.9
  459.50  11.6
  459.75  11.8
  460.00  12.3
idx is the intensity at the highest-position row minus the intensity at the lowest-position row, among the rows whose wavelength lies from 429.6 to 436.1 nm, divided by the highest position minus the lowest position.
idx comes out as 0.24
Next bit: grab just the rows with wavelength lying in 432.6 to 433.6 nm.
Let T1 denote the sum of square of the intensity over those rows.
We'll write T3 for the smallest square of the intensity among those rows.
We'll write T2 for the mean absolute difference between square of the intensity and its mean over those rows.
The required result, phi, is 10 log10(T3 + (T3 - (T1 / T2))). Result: 21.98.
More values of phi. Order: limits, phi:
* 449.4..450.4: 21.90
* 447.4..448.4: 23.02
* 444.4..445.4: 22.28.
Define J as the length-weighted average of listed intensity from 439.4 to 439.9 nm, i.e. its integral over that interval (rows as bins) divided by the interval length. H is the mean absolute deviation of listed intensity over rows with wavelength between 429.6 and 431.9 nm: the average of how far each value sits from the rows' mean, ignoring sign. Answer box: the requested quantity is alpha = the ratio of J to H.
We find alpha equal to 14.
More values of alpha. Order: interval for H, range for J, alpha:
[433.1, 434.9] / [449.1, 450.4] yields 9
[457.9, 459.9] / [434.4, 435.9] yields 55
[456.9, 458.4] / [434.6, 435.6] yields 30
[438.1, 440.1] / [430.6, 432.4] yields 22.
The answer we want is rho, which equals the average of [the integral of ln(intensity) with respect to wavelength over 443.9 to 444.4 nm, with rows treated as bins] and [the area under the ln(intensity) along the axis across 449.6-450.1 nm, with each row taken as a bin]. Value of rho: 1.24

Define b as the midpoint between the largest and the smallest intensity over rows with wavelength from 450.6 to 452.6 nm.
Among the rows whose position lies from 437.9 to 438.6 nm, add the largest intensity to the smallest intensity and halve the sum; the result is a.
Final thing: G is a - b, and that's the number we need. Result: -1.0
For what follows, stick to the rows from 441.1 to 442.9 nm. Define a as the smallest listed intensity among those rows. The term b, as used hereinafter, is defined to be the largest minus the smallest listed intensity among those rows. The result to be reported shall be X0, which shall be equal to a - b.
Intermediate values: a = 10.9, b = 1.3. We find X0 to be 9.6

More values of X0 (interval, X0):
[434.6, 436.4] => 9.5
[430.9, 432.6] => 5.3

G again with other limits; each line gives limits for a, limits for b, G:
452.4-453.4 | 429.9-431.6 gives 2.2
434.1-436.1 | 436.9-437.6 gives -1.6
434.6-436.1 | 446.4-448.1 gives -0.1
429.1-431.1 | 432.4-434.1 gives -0.1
